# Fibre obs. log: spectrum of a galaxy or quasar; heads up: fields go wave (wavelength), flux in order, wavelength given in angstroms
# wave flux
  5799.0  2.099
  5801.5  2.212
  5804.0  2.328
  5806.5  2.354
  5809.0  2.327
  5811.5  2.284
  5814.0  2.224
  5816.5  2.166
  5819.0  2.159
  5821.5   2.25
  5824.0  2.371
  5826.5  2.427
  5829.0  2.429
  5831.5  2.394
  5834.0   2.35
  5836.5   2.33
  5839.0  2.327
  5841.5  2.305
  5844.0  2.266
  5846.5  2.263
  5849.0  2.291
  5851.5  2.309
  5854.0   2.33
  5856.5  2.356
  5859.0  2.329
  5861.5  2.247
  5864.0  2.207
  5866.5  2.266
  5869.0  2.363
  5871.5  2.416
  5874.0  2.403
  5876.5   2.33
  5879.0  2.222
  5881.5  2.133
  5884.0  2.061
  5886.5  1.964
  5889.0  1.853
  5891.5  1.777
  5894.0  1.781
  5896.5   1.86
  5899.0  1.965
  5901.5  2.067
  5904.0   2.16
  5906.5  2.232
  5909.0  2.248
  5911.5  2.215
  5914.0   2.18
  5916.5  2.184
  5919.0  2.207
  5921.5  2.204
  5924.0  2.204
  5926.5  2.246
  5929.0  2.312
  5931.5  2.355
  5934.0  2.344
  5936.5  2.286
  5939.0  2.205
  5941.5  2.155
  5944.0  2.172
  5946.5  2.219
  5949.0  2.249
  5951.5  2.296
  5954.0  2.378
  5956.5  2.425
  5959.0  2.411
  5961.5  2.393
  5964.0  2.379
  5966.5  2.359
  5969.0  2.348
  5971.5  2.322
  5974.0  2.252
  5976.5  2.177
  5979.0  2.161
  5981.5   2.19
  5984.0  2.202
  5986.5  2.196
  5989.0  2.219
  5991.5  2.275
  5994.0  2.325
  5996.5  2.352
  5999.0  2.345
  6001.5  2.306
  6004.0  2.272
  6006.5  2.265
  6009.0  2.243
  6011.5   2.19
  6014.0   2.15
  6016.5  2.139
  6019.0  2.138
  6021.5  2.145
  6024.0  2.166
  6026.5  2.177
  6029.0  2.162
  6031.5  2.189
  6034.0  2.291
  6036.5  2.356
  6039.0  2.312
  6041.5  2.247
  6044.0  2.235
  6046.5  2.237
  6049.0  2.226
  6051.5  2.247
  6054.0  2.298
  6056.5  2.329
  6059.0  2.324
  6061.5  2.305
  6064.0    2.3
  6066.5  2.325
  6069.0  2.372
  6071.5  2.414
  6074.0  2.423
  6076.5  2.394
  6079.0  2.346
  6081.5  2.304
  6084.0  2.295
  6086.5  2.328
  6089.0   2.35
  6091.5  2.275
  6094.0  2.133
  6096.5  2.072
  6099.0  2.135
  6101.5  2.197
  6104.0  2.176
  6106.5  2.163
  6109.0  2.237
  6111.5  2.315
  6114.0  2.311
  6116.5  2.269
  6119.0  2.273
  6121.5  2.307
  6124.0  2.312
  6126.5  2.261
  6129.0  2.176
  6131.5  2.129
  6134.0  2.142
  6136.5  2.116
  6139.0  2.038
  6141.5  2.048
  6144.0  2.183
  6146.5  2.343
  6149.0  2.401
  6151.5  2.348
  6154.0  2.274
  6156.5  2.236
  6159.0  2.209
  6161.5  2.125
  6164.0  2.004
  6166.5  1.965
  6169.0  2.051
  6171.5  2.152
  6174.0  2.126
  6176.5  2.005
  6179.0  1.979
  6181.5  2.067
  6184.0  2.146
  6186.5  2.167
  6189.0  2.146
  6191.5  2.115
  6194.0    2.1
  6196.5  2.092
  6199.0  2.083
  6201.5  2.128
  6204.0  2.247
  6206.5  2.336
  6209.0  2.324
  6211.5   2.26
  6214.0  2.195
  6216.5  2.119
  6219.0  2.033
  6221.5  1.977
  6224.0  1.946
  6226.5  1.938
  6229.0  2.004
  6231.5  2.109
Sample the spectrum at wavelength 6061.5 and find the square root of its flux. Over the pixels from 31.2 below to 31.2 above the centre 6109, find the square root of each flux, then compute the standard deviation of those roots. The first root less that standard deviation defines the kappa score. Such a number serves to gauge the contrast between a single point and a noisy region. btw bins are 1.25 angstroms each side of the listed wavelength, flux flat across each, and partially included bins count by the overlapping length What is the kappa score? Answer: 1.49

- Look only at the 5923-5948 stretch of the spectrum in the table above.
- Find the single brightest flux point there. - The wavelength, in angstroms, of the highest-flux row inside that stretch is 5931.5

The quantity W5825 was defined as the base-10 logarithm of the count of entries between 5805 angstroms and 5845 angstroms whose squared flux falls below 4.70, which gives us 0.30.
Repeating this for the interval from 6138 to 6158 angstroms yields 0.30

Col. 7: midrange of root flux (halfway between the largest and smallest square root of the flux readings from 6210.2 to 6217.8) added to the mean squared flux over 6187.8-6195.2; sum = 5.98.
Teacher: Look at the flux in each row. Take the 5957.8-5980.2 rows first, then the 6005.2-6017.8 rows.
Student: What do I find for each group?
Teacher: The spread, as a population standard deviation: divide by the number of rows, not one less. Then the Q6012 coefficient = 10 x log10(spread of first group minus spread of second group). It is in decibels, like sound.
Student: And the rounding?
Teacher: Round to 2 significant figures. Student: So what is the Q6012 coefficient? -14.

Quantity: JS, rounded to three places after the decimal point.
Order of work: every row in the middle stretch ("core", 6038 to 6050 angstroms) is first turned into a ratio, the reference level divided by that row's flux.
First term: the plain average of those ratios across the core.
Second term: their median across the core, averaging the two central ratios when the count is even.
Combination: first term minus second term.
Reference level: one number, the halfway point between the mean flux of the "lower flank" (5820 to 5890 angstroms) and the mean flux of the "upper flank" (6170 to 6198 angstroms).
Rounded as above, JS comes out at -0.006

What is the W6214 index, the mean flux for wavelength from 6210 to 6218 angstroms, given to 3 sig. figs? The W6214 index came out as 2.19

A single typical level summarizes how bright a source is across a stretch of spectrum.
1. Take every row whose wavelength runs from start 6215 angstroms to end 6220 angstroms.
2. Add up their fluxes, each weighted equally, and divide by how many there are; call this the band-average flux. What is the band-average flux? 2.08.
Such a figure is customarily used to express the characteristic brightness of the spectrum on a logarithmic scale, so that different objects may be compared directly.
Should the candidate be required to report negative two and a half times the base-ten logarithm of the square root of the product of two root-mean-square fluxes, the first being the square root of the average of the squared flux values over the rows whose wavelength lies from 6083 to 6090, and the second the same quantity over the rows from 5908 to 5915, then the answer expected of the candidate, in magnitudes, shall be -0.889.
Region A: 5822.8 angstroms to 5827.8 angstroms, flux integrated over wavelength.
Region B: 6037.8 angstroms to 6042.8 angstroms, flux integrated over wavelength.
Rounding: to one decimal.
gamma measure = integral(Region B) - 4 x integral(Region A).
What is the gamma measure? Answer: -36.6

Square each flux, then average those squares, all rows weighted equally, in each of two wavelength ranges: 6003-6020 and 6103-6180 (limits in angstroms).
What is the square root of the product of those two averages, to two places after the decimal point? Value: 4.81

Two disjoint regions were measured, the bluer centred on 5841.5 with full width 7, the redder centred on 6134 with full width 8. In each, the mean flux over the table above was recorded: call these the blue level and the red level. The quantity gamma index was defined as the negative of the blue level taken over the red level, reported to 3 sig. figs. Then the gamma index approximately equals -1.08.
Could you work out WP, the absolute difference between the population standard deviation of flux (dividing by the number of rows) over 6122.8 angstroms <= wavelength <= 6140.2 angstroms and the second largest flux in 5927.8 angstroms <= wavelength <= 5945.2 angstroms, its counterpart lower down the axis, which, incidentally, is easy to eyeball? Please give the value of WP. 2.26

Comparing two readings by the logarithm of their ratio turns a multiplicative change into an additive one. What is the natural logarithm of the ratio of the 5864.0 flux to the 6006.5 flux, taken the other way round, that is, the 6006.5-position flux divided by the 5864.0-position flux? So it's 0.03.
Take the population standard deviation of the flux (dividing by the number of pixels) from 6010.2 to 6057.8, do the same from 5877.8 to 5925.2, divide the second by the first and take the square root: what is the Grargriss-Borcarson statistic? 1.5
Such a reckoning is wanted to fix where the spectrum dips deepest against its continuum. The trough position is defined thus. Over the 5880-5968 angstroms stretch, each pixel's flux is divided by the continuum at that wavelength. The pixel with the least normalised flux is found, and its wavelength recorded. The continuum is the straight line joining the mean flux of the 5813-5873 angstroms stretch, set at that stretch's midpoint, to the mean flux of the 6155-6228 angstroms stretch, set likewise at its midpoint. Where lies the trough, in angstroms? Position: 5891.5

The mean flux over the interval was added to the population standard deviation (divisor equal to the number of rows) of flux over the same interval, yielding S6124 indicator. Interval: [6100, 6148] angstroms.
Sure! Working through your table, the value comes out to 2.30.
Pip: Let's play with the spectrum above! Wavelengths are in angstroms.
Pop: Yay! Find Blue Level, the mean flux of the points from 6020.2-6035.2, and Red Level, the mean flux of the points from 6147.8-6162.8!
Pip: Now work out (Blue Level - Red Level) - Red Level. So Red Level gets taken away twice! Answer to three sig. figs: -2.34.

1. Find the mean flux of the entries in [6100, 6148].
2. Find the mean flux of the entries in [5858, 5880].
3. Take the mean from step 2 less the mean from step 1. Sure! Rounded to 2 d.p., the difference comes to 0.10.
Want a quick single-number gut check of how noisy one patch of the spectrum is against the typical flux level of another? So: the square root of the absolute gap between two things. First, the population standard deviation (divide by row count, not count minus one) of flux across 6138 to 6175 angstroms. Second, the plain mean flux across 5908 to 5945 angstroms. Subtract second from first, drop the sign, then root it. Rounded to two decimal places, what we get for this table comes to 1.45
